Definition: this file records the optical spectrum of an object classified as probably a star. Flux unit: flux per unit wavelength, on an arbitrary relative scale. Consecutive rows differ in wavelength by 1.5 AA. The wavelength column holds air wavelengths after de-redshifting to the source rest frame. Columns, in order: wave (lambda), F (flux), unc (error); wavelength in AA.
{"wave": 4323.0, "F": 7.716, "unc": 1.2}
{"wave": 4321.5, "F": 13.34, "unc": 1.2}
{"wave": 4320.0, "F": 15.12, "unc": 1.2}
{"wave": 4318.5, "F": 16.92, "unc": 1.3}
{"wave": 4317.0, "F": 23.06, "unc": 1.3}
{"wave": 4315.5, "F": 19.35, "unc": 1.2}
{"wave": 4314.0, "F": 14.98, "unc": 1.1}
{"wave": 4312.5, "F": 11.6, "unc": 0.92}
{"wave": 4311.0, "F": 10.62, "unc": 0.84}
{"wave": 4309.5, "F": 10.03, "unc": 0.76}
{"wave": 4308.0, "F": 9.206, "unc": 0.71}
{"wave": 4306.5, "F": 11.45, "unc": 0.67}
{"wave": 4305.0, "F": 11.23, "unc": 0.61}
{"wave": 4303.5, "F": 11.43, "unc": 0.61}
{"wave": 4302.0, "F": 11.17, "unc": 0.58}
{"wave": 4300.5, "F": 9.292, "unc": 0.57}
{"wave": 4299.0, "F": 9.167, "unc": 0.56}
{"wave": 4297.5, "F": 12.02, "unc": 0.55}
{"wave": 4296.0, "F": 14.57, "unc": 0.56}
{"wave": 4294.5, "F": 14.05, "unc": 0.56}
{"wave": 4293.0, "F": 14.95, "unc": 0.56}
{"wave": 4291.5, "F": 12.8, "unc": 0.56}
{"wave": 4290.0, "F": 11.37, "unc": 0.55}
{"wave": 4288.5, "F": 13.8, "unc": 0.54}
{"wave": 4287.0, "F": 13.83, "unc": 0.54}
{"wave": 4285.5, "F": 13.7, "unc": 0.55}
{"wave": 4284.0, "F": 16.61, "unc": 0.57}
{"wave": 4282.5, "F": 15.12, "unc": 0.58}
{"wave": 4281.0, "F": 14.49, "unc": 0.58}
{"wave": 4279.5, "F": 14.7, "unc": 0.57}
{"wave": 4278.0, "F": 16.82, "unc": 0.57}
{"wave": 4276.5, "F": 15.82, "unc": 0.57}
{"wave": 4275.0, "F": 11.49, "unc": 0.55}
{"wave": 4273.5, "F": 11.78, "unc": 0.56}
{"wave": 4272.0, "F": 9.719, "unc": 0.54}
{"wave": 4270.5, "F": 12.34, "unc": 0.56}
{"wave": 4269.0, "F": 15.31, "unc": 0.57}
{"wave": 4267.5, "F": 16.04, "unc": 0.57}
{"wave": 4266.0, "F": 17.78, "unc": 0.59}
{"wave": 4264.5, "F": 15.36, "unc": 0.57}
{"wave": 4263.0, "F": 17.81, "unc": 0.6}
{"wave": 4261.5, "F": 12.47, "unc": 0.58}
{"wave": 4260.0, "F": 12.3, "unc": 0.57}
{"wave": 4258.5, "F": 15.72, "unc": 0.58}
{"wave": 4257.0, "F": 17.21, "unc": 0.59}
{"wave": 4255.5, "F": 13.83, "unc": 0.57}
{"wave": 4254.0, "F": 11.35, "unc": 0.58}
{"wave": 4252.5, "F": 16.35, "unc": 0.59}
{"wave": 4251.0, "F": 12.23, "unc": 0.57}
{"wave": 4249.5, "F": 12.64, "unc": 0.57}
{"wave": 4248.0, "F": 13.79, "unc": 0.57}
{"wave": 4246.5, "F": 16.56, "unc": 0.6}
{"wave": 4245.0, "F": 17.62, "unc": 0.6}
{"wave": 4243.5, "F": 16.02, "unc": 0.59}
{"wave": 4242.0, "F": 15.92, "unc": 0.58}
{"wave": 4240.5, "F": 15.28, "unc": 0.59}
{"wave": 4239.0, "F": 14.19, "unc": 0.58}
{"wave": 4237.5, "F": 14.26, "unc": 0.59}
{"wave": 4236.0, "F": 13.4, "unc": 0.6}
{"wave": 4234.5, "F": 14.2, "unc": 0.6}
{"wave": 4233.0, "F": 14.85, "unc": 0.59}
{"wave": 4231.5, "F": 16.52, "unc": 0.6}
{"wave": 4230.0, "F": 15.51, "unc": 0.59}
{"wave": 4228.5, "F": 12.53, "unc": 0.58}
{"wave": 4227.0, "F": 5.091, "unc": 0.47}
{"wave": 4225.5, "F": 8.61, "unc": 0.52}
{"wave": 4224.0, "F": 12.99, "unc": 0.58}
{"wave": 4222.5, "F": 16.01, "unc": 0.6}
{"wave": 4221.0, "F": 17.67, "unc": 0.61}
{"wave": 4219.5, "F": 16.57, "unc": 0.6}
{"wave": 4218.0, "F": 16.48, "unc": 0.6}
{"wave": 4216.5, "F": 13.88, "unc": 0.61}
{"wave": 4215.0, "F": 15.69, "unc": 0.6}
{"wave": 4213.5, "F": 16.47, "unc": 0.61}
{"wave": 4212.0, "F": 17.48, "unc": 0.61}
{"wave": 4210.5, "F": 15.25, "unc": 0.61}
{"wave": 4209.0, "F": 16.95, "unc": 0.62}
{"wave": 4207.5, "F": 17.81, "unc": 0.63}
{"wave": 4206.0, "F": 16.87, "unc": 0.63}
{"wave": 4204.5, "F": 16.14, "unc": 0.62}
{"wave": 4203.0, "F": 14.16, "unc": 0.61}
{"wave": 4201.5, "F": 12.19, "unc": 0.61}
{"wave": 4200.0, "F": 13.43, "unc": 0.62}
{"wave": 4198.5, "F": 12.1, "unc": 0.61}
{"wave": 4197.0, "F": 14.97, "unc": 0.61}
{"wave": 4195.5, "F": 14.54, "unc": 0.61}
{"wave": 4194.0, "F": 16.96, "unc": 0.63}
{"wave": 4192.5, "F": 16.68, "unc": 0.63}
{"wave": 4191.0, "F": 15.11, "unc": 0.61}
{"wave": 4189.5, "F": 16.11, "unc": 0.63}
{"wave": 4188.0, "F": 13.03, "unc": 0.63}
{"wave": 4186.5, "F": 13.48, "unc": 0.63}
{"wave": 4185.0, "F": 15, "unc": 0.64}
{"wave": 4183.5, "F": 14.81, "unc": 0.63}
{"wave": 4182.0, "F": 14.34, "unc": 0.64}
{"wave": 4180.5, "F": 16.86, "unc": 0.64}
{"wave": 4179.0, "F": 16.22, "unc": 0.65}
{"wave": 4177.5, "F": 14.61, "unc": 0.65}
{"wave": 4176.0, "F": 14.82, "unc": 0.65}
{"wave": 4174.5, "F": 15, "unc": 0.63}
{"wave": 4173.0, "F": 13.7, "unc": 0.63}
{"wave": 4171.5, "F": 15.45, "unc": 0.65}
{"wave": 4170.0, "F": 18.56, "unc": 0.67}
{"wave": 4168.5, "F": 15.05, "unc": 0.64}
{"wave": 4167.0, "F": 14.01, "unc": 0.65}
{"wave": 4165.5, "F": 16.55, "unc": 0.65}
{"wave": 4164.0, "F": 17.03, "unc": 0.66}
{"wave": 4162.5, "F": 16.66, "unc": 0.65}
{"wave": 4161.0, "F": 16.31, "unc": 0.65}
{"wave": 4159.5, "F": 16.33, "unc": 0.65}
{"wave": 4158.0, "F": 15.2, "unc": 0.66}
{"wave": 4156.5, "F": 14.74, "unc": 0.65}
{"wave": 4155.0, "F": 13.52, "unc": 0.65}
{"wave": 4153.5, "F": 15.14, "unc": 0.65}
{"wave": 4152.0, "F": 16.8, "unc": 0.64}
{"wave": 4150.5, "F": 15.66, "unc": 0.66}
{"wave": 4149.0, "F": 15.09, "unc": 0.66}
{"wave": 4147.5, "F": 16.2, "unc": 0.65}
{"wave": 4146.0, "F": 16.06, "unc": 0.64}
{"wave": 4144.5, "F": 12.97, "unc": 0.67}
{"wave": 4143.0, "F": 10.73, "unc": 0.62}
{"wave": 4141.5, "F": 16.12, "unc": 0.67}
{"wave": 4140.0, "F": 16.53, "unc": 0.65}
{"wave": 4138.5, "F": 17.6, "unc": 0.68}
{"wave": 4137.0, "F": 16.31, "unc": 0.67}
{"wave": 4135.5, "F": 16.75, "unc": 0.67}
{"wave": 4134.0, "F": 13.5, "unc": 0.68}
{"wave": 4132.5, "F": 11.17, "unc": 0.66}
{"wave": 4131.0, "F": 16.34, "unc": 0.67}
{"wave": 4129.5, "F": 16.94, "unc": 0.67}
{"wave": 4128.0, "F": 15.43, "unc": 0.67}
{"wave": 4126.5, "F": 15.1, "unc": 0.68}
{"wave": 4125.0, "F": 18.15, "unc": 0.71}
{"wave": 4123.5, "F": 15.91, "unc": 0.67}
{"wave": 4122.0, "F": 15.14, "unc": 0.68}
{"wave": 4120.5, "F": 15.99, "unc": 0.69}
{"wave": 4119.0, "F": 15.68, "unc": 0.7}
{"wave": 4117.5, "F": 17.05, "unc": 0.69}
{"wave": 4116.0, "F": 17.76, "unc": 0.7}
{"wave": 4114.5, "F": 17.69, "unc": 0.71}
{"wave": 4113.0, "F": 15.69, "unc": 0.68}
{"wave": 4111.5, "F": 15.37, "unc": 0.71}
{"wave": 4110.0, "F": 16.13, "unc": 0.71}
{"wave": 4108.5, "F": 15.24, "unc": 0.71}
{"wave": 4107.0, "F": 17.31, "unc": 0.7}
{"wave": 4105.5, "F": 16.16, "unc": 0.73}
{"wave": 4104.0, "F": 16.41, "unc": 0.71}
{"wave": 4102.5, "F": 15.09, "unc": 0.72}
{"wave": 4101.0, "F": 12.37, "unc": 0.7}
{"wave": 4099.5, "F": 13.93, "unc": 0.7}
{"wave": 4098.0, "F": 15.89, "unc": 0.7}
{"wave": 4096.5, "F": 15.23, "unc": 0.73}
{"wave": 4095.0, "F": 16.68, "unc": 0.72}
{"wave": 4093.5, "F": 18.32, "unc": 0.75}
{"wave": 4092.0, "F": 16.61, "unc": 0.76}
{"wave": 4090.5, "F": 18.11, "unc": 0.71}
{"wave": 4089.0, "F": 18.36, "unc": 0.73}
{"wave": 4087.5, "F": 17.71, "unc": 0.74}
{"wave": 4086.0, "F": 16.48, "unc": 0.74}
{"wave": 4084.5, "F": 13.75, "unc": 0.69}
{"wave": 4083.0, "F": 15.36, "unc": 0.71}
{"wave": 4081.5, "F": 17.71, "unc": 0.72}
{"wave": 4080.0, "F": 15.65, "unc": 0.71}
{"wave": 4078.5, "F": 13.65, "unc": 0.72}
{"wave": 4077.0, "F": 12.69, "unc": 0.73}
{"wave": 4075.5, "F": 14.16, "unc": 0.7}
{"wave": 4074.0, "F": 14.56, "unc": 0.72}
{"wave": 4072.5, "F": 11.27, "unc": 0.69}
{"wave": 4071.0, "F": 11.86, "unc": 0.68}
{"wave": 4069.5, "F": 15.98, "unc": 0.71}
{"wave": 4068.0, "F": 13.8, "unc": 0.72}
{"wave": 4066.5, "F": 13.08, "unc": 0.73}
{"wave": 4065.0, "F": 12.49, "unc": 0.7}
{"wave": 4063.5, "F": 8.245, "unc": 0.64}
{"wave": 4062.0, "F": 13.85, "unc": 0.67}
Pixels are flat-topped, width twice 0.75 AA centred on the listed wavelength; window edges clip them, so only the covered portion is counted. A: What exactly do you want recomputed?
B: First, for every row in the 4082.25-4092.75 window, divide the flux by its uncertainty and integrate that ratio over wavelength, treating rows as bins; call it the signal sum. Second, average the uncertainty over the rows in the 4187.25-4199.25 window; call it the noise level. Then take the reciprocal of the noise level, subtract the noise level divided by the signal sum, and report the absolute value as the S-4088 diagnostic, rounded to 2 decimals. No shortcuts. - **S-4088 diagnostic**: 1.61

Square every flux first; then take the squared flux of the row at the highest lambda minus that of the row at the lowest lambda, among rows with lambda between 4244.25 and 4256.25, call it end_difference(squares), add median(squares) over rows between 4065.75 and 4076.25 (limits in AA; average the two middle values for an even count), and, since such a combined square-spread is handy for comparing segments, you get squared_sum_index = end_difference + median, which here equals 71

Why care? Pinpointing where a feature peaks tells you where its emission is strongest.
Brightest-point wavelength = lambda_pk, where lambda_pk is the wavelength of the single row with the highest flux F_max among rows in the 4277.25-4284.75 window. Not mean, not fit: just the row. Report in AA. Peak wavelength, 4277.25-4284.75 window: 4278.0 AA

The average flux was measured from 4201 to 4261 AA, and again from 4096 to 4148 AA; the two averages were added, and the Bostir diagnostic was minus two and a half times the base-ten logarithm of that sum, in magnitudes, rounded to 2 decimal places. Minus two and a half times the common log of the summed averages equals -3.70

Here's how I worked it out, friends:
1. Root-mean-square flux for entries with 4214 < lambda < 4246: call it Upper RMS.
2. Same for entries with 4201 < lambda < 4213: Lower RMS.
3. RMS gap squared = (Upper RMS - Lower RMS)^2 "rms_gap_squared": 1.5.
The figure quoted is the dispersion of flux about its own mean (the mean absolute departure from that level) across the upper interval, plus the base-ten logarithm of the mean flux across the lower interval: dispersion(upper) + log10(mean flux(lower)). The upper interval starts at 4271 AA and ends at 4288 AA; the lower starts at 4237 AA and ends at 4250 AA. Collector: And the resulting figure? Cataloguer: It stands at 2.9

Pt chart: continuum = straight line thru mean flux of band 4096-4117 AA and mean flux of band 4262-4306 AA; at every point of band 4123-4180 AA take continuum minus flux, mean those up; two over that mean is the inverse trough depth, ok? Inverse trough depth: -7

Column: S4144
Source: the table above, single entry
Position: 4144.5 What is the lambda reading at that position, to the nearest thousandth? 12.970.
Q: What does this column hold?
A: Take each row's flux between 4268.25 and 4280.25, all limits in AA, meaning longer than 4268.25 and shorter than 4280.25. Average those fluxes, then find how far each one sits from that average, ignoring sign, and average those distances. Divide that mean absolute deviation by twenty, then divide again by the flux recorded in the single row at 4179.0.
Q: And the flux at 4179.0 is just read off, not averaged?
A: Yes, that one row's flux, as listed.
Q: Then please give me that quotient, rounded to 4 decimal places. 0.0067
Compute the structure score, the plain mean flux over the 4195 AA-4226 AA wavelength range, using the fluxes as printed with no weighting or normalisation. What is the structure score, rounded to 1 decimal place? 15.1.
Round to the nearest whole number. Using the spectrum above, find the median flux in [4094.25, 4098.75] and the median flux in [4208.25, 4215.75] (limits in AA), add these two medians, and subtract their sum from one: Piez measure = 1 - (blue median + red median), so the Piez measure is -31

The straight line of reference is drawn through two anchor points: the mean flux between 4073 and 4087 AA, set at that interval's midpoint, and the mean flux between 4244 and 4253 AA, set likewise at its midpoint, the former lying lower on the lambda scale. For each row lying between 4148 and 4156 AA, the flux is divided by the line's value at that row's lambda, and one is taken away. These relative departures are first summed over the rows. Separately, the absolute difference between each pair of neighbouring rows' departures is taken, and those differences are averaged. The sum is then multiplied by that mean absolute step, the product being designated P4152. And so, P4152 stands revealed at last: 0.01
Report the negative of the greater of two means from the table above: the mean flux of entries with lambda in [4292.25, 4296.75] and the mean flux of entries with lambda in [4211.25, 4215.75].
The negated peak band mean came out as -16.5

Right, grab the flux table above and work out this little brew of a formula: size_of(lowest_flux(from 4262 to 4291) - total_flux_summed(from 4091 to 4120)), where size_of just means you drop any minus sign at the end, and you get 295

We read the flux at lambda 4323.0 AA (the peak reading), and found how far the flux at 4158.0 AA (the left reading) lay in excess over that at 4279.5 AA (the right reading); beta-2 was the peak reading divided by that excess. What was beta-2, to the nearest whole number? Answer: 15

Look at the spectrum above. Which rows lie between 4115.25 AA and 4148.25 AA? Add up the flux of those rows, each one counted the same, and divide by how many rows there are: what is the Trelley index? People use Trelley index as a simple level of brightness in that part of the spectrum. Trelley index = 15.6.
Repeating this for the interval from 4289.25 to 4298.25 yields 13.3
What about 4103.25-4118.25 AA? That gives 16.5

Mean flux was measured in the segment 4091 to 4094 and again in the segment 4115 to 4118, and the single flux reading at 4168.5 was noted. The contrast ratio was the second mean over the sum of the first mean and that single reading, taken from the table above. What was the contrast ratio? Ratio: 0.54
